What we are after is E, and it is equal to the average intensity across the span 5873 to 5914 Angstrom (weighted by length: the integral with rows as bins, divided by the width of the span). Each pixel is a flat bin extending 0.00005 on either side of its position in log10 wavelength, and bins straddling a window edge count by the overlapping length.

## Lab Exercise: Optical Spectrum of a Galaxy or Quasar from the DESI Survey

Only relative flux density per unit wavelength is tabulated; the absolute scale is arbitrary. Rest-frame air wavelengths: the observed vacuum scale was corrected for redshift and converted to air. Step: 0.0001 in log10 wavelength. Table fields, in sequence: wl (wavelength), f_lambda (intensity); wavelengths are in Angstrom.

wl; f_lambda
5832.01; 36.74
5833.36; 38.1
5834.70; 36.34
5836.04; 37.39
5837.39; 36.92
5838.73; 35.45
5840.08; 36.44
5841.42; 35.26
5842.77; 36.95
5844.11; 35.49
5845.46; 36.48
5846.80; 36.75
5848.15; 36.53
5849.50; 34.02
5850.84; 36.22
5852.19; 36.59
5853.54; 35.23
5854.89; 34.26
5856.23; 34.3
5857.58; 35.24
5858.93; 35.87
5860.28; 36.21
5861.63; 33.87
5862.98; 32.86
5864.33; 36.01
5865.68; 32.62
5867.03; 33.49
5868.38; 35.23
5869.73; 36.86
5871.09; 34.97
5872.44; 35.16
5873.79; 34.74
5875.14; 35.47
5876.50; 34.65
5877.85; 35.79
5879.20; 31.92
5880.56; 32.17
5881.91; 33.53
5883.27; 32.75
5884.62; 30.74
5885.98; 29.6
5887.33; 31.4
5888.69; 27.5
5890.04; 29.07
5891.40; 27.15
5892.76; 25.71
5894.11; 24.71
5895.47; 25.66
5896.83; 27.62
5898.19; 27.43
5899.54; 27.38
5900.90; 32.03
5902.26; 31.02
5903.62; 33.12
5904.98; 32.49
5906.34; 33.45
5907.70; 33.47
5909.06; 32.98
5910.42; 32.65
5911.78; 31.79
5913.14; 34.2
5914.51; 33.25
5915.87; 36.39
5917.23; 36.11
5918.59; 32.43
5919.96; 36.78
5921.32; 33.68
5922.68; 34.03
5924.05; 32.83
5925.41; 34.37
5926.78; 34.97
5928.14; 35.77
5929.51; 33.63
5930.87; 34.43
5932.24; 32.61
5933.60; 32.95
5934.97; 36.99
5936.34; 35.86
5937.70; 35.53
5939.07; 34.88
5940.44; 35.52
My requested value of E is 31.1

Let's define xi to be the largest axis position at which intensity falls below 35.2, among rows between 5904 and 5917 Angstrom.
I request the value 5914.51 Angstrom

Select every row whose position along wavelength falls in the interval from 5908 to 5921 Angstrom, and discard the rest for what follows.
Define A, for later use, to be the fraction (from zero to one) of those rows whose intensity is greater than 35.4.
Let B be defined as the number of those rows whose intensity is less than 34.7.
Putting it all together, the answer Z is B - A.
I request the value 5.7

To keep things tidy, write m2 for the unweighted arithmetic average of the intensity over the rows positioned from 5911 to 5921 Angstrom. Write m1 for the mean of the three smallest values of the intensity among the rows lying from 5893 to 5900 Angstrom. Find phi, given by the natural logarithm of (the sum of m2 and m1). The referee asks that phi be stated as 4.10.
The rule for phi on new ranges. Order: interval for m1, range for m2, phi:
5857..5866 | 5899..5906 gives 4.16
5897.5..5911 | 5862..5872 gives 4.15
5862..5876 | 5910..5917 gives 4.20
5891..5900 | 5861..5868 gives 4.08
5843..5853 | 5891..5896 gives 4.11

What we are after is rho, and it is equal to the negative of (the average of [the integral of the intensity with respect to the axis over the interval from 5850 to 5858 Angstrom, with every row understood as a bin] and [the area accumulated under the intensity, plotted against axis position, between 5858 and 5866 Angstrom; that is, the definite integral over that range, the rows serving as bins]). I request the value -279.9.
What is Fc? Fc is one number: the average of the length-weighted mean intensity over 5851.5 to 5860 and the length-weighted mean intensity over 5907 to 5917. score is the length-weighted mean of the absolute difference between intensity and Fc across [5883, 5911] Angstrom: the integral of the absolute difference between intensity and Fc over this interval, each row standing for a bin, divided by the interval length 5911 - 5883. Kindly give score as 4.62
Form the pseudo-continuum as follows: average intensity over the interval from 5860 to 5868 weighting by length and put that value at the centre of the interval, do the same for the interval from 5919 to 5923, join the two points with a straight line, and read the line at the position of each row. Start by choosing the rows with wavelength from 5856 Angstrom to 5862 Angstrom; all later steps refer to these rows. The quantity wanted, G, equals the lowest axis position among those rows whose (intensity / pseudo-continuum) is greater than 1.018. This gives 5857.58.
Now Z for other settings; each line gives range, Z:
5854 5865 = 3.6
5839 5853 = 0.2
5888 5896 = 6.0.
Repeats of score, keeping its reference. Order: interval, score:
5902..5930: 1.39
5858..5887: 1.58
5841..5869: 1.31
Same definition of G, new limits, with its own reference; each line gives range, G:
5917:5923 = 5917.23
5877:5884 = 5877.85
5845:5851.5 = 5845.46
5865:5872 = 5868.38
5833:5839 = 5833.36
